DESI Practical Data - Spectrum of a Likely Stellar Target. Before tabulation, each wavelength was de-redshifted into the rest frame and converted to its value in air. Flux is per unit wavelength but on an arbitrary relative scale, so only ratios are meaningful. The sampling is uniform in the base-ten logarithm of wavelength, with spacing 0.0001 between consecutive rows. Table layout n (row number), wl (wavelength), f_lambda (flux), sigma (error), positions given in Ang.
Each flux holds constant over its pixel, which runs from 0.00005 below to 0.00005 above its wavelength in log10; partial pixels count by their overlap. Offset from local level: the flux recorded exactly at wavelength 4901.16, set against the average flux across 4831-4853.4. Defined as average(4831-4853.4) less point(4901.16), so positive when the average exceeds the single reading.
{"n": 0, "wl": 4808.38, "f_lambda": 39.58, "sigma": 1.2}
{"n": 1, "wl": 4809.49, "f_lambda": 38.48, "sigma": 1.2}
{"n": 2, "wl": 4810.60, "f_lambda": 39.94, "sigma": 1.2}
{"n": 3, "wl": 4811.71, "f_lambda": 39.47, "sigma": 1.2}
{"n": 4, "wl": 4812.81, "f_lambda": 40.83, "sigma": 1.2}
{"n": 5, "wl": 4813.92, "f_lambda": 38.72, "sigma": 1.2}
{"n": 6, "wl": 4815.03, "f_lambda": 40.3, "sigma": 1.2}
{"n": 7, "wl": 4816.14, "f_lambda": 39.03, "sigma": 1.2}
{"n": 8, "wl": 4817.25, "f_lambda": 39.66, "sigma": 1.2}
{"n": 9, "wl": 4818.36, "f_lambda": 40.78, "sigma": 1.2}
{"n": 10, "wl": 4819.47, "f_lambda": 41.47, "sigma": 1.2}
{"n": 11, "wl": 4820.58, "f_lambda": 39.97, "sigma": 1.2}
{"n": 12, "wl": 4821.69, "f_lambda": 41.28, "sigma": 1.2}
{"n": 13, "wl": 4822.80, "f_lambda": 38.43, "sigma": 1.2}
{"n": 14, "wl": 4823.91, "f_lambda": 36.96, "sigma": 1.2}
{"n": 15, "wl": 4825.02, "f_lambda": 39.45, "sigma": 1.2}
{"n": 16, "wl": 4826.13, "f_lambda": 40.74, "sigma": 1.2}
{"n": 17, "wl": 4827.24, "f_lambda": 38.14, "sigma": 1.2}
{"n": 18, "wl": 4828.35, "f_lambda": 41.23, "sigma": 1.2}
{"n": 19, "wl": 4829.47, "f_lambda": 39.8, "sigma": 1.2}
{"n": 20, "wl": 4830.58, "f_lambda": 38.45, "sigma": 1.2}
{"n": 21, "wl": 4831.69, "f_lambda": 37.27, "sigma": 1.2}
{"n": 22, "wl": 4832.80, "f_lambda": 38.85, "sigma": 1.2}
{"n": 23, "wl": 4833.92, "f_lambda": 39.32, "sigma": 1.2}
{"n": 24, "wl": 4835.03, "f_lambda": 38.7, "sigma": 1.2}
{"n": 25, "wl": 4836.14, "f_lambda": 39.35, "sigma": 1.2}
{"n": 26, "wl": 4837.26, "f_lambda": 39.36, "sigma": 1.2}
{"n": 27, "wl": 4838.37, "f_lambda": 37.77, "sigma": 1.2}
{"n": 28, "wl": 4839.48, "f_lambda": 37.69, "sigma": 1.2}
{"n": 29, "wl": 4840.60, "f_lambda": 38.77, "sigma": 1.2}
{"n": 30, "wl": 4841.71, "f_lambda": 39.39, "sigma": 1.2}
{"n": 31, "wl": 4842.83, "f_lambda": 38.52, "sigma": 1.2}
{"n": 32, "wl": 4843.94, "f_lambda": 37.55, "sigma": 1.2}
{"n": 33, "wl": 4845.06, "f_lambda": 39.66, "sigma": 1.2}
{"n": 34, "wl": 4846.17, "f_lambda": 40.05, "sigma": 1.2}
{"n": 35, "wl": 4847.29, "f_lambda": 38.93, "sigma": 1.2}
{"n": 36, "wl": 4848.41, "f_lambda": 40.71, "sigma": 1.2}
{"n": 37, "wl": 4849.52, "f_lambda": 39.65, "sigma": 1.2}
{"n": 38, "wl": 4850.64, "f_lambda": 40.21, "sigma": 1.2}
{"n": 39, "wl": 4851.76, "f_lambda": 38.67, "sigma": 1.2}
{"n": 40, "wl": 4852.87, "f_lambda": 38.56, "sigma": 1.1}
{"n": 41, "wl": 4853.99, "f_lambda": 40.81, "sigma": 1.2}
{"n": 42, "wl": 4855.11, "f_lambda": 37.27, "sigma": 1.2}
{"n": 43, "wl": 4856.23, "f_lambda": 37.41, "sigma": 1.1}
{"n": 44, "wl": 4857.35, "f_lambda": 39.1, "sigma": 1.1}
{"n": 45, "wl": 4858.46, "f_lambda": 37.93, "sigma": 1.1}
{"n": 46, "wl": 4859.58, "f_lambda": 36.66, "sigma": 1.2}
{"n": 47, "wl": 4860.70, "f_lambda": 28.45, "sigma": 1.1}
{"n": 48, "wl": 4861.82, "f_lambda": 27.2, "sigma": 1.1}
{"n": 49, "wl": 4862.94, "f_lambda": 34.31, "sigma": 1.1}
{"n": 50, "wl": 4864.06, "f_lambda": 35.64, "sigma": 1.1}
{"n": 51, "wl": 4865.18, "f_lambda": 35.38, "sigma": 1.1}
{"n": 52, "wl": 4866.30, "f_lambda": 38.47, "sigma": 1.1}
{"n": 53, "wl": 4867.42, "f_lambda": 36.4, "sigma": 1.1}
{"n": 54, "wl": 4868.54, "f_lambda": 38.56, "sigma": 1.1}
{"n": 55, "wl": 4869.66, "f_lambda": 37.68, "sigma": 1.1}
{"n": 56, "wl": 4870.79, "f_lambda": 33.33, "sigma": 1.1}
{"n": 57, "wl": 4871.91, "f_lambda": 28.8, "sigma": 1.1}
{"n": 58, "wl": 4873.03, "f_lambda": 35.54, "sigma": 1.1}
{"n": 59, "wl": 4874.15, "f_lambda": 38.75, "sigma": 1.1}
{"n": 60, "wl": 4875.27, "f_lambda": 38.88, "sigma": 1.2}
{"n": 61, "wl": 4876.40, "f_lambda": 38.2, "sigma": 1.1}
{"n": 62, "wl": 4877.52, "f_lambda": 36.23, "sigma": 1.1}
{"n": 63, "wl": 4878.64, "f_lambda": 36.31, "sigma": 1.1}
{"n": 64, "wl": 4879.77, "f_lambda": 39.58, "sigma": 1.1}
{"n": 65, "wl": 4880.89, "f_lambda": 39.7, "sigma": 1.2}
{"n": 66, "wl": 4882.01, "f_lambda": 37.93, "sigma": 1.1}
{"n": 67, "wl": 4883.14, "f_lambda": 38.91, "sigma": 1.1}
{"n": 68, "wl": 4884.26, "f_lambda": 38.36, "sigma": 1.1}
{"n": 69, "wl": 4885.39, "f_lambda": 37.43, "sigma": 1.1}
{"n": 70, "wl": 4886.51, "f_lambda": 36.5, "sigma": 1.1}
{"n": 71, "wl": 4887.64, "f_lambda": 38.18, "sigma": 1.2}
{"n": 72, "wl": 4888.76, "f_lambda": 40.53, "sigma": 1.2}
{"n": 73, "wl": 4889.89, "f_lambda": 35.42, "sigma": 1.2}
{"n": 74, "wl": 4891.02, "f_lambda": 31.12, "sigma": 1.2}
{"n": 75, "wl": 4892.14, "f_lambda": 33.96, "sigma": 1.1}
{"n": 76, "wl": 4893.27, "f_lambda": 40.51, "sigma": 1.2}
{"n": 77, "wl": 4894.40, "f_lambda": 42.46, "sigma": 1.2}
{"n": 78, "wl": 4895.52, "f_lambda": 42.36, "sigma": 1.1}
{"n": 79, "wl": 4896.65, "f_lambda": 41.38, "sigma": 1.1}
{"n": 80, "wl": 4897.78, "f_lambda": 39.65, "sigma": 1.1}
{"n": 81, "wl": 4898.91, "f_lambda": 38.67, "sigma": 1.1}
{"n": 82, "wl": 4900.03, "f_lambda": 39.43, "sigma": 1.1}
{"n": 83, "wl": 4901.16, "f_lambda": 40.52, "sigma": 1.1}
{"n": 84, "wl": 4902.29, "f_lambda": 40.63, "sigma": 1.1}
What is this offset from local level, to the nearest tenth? -1.6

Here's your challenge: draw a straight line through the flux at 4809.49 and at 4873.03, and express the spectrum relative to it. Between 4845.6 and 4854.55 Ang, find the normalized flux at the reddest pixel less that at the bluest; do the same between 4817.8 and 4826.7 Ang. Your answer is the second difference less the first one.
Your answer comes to -0.02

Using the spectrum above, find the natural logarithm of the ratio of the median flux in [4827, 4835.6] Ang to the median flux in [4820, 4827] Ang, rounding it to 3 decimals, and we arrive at -0.024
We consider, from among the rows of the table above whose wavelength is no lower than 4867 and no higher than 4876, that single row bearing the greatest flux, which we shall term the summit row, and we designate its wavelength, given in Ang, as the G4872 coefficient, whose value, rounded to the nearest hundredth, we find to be 4875.27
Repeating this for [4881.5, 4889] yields 4888.76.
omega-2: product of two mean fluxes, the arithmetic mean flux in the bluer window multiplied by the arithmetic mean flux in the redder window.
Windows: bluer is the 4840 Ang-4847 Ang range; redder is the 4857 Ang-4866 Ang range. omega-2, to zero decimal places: 1339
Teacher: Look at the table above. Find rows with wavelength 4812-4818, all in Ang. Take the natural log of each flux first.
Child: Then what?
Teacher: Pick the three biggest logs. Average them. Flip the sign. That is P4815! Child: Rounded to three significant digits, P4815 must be -3.70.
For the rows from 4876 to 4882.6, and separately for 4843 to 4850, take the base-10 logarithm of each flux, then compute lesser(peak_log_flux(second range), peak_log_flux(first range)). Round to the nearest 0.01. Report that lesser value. 1.60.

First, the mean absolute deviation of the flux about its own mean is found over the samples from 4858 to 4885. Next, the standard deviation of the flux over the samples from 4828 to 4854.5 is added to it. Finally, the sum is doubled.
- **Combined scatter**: 7.1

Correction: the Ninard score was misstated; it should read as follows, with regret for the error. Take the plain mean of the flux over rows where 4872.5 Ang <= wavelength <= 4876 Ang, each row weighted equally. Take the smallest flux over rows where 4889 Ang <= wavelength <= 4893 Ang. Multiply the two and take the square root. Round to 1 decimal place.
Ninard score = 34.3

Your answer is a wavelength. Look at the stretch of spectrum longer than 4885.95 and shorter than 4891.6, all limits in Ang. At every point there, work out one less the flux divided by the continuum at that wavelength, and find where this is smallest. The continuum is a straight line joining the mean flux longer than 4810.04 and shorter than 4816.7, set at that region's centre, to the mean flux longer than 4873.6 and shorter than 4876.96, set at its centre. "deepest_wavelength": 4888.76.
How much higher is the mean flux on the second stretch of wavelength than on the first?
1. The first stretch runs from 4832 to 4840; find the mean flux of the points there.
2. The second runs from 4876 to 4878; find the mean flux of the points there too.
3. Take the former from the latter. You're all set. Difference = -1.5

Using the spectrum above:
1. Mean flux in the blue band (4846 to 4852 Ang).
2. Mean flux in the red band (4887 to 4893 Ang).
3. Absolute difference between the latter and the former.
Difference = 4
